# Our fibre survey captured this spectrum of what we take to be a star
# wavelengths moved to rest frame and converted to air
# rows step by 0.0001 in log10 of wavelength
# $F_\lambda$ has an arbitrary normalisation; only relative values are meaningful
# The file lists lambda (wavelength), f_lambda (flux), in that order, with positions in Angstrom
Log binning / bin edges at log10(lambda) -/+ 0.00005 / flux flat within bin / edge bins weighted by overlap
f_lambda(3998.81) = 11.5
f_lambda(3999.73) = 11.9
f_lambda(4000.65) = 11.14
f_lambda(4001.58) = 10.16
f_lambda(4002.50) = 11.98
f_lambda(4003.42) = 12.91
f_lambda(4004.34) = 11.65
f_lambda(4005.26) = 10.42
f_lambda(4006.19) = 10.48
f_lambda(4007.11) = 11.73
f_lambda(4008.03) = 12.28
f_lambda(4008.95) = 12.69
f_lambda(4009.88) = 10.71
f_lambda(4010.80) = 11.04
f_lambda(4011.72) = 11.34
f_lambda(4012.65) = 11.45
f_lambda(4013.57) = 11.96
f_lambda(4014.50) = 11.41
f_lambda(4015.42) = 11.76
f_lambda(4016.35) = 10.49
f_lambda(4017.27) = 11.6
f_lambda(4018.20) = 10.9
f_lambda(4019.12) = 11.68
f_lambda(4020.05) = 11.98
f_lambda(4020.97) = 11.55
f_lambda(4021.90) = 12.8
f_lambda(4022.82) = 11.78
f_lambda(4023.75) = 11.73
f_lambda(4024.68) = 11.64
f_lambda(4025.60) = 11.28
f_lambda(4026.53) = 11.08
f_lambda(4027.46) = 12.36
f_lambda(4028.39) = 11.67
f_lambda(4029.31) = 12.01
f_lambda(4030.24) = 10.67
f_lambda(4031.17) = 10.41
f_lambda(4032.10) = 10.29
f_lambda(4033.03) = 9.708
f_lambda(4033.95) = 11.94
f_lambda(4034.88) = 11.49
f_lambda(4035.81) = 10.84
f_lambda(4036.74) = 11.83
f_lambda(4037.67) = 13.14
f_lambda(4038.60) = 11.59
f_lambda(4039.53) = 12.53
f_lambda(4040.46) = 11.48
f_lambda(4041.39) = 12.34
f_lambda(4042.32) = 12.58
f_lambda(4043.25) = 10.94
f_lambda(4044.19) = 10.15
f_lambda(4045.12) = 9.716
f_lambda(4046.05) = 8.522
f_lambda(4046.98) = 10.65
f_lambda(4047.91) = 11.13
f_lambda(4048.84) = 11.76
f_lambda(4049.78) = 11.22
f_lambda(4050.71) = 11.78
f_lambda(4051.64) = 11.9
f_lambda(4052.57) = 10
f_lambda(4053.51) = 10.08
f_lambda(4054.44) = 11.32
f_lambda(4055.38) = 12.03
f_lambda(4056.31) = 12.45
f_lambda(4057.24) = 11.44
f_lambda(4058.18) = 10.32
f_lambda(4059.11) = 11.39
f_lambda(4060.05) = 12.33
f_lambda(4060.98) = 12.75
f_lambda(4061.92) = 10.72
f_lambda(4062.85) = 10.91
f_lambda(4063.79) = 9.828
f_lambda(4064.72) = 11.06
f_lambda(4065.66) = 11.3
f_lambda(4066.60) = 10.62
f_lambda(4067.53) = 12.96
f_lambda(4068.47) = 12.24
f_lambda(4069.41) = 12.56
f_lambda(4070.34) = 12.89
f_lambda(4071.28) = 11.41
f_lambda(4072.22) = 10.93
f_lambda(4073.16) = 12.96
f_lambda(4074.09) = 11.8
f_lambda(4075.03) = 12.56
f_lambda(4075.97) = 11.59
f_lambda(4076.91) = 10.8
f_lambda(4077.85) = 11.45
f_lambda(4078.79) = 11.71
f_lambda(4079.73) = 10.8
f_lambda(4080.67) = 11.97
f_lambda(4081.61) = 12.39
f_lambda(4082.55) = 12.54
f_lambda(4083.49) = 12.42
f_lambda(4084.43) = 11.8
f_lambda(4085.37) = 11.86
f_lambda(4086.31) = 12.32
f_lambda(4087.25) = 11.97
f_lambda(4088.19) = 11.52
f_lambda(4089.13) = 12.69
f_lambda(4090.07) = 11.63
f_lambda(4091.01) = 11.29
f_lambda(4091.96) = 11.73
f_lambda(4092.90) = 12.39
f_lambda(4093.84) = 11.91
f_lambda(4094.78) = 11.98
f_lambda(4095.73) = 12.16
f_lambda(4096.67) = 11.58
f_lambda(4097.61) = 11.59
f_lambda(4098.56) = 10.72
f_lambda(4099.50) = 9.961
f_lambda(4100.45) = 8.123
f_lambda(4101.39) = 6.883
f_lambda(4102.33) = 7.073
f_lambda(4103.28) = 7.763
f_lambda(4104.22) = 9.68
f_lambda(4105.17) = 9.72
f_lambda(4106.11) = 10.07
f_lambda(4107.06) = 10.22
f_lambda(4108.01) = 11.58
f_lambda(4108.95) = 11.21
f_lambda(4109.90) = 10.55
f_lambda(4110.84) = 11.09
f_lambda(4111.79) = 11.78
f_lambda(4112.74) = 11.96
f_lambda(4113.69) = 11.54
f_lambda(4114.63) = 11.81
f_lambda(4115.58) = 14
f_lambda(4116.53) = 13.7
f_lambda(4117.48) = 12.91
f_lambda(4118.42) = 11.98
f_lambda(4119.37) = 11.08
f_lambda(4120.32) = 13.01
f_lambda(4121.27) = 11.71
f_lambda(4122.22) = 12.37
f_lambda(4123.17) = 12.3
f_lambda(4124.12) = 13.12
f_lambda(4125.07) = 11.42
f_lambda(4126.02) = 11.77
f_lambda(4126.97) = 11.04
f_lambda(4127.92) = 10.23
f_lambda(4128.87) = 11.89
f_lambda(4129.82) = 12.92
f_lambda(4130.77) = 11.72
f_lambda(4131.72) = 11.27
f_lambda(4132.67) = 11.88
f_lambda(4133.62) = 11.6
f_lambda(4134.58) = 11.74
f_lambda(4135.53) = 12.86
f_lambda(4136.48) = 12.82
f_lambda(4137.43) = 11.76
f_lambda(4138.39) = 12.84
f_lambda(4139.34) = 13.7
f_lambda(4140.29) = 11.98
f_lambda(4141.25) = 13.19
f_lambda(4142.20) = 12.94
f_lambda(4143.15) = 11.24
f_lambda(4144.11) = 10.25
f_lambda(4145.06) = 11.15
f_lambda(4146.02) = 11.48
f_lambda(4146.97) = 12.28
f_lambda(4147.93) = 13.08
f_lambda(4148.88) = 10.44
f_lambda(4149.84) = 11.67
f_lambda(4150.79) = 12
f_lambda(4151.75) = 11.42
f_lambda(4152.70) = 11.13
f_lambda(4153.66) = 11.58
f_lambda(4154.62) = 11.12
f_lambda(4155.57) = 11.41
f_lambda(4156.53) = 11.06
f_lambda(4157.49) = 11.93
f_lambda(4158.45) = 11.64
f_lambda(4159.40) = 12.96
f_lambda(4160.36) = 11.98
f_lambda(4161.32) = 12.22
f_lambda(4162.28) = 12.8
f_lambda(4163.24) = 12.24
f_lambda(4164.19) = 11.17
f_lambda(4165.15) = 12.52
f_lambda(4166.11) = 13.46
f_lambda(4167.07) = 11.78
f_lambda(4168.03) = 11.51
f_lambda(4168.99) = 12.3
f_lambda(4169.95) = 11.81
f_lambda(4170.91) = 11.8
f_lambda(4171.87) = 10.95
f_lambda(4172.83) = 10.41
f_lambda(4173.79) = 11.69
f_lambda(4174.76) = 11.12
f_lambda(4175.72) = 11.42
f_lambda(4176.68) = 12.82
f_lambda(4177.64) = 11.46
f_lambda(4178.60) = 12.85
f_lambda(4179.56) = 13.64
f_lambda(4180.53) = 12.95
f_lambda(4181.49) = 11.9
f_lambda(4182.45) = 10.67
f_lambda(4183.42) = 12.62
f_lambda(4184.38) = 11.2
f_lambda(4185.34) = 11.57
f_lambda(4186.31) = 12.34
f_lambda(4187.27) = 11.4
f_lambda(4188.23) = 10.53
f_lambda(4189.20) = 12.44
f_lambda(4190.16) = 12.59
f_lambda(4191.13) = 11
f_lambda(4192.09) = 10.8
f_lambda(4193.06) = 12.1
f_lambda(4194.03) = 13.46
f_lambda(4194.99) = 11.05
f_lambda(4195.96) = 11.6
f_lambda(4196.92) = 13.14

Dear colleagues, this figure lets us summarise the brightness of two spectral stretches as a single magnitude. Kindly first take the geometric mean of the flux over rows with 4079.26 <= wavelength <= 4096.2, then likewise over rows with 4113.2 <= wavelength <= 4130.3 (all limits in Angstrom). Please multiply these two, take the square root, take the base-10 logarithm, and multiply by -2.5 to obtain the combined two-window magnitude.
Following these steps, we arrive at -2.70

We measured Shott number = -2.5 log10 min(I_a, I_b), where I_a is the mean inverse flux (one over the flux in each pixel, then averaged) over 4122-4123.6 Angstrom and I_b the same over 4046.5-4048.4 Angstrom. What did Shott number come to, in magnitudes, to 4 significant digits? 2.728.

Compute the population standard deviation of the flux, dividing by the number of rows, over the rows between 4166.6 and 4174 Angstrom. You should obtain 0.55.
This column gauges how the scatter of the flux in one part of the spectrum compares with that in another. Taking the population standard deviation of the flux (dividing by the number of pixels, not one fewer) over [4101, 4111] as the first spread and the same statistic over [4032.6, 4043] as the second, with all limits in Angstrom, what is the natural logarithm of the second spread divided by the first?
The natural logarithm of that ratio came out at -0.57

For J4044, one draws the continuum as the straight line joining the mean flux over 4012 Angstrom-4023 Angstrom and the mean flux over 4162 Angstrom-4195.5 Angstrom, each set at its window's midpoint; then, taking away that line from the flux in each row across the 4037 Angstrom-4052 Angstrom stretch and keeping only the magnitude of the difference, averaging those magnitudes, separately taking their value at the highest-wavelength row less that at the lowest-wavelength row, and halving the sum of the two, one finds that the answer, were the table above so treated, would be -0.20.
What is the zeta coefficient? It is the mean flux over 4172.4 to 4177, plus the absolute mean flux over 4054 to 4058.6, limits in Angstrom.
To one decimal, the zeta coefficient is 23.0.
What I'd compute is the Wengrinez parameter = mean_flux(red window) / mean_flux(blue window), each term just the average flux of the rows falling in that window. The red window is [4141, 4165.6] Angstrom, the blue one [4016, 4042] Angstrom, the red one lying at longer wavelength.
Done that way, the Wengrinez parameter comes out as 1.02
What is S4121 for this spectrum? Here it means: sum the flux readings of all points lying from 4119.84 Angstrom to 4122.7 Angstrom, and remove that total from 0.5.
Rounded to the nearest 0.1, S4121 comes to -36.6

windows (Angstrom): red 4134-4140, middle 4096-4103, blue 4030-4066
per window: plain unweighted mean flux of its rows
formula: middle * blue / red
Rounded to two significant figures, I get 8.4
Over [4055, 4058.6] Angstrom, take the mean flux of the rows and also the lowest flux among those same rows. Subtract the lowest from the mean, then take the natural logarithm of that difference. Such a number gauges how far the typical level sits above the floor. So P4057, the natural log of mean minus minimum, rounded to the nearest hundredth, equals 0.22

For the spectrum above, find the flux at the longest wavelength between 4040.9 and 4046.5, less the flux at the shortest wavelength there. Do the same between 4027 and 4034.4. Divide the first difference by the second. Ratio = 9.09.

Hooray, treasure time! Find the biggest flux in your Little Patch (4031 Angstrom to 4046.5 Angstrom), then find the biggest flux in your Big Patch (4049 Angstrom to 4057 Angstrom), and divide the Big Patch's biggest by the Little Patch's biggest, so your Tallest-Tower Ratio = 0.95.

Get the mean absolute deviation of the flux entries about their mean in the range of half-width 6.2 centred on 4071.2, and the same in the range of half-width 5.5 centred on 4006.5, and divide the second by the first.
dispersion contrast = 1.02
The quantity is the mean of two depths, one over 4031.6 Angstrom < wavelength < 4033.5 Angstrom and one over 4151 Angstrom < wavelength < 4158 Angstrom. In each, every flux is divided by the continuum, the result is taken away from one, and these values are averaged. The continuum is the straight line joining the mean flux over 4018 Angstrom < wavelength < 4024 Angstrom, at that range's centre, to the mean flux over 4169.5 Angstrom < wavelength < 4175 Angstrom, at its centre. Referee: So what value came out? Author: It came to 0.073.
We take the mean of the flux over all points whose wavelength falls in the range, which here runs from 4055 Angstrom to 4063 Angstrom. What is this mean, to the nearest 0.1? 11.6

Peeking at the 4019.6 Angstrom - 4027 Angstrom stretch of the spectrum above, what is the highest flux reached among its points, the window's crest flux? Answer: 12.8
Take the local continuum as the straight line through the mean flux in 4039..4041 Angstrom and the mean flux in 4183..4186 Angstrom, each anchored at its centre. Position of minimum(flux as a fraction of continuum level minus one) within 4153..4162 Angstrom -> 4156.53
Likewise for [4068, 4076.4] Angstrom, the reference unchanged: 4072.22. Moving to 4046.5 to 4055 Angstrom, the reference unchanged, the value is 4052.57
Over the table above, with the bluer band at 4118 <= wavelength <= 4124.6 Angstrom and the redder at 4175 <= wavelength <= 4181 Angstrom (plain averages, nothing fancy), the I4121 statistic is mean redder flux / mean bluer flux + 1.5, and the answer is 2.52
